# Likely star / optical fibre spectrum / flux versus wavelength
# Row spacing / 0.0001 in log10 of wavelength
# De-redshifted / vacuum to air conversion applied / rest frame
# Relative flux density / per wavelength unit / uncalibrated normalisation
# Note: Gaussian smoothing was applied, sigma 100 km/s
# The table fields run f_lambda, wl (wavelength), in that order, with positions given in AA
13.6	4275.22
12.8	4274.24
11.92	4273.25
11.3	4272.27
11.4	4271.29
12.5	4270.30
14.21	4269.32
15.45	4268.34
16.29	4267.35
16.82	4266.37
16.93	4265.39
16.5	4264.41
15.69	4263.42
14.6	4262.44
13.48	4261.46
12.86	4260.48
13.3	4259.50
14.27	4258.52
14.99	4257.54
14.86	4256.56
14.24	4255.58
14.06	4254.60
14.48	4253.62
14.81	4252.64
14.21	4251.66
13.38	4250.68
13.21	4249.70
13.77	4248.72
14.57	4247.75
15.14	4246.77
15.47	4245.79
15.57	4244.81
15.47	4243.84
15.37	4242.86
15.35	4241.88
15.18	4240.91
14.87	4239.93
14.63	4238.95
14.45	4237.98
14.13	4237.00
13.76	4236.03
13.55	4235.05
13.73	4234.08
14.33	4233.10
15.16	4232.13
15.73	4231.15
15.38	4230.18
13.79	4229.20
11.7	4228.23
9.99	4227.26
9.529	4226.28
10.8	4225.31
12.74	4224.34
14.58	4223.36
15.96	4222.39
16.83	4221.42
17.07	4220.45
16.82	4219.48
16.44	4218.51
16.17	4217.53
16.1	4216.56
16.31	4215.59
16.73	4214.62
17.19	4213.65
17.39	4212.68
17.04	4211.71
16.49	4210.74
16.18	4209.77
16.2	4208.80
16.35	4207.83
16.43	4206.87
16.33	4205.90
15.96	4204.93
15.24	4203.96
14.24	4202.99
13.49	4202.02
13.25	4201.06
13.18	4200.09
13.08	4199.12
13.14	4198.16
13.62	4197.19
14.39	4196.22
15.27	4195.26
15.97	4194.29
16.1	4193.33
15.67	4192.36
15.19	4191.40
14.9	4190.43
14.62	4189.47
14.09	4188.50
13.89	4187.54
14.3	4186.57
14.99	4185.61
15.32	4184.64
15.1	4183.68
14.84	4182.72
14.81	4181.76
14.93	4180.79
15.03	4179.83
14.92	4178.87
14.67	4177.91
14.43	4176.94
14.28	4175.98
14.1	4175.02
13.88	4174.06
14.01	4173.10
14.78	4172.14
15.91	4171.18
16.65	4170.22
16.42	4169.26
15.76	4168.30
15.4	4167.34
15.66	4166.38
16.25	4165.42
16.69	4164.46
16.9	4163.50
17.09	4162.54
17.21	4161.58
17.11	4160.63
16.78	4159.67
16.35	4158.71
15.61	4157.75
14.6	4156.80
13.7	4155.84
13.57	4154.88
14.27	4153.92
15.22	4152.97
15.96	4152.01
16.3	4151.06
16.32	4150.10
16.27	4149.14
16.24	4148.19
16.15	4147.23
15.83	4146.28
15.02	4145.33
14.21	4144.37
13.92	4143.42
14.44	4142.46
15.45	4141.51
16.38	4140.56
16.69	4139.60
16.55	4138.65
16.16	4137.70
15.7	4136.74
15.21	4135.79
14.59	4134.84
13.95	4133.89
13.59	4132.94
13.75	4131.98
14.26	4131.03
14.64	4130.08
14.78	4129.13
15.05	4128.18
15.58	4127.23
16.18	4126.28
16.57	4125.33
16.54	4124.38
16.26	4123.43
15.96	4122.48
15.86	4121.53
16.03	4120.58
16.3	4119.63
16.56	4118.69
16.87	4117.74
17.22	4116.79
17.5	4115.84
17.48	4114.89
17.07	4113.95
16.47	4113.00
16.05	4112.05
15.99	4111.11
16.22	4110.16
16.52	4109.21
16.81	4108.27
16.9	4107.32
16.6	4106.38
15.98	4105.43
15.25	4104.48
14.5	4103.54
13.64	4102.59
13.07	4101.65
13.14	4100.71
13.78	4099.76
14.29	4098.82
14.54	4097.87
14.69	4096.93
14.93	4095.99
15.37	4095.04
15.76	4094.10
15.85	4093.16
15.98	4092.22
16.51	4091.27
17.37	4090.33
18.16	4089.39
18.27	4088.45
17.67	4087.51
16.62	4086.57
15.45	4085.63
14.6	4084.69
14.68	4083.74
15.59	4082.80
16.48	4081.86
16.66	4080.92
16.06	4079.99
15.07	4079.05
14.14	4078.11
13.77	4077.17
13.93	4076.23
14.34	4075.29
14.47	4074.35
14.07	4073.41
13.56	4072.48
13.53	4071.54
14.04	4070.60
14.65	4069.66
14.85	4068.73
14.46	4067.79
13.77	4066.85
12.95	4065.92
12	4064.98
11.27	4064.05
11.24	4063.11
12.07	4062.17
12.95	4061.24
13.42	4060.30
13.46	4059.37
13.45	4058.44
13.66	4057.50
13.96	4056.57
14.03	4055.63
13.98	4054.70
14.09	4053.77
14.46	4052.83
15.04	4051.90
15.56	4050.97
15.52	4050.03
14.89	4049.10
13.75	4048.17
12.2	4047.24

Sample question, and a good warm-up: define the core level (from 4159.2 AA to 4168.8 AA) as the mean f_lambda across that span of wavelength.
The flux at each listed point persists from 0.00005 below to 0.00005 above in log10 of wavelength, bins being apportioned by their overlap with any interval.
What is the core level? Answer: 16.5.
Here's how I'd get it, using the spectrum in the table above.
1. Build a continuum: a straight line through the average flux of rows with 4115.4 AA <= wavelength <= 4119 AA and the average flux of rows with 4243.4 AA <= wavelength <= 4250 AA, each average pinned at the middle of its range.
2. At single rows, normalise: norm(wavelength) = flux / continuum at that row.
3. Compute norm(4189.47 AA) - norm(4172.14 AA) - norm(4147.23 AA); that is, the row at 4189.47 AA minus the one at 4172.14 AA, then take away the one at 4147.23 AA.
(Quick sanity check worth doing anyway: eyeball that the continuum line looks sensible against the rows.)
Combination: -0.971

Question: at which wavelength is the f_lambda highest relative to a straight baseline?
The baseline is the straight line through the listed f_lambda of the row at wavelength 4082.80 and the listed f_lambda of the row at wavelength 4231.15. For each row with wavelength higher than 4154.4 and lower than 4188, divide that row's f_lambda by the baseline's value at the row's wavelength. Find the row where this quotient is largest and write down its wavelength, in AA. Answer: 4161.58 AA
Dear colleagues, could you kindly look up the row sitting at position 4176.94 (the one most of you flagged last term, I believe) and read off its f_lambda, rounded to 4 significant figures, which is 14.43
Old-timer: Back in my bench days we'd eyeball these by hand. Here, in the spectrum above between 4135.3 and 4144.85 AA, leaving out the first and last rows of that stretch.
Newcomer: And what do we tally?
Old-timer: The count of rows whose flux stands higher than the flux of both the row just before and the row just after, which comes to 1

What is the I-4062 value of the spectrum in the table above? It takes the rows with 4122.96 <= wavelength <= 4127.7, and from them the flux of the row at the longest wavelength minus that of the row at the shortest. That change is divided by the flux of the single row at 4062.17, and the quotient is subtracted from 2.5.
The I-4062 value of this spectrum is 2.56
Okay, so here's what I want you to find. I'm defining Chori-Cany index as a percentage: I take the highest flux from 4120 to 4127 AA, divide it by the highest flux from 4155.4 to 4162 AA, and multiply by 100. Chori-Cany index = 96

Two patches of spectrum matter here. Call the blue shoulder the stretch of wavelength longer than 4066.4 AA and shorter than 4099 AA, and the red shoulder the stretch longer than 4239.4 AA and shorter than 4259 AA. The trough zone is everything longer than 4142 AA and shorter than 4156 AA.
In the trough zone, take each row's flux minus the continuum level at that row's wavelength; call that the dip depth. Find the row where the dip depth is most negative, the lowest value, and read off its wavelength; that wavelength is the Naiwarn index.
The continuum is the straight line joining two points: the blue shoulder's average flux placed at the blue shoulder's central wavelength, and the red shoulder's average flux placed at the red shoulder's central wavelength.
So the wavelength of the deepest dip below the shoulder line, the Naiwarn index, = 4154.88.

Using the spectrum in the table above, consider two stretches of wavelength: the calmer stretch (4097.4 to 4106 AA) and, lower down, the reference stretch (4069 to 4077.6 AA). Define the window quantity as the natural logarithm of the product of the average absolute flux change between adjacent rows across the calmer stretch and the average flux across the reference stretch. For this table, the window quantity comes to 2.04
